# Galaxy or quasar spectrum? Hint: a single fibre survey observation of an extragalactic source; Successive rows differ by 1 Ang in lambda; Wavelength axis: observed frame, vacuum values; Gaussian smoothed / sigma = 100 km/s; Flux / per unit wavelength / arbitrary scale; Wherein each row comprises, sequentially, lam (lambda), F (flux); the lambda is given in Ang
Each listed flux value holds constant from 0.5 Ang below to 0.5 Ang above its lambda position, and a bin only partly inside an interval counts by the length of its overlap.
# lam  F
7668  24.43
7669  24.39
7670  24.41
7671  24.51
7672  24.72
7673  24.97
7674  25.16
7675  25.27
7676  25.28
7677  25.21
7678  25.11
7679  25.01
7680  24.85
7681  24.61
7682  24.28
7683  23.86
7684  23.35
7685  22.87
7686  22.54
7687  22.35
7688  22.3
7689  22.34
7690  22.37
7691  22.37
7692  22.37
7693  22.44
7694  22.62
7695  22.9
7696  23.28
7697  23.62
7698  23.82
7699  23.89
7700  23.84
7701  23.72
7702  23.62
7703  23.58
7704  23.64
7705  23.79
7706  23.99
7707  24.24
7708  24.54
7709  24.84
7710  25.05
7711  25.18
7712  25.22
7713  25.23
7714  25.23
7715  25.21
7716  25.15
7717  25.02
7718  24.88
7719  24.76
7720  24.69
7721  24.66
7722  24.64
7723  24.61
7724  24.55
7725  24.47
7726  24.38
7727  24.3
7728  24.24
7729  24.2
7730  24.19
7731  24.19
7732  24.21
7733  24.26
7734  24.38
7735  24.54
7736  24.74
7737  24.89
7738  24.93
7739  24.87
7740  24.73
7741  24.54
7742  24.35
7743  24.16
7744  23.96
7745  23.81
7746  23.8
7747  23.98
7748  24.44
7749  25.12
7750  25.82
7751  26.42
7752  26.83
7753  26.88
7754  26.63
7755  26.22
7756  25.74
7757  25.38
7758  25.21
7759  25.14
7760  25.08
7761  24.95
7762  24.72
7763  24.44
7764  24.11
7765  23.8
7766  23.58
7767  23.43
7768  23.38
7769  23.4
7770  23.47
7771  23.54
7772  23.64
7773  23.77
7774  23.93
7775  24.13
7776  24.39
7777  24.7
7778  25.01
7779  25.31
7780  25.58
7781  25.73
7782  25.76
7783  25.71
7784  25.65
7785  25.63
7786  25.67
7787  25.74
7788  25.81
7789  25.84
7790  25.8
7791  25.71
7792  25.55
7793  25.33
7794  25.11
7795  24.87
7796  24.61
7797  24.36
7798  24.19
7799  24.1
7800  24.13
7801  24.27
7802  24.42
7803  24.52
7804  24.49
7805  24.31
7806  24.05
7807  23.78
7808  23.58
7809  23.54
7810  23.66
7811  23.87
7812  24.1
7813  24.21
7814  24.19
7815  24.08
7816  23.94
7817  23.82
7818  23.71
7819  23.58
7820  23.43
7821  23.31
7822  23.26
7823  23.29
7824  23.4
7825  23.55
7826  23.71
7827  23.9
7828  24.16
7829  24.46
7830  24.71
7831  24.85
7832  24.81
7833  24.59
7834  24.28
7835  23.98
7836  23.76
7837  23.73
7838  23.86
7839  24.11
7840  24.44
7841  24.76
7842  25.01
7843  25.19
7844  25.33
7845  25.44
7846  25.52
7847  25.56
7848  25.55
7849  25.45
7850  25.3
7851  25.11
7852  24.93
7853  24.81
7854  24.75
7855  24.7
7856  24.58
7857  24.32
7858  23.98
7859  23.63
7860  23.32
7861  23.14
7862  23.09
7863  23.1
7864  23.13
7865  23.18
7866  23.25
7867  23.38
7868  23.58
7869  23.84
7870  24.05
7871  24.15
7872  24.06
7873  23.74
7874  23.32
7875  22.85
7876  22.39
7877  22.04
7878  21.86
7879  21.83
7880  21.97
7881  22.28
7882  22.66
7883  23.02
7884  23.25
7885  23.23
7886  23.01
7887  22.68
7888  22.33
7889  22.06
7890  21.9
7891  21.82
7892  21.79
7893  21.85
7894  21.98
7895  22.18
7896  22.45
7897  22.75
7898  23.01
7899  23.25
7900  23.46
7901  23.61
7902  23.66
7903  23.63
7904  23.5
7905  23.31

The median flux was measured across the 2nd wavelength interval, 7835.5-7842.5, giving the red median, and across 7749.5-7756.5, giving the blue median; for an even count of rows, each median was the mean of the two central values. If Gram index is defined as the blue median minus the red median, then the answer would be 2.31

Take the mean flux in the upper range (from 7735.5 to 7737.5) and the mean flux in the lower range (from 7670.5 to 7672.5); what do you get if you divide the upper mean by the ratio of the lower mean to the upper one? 25.0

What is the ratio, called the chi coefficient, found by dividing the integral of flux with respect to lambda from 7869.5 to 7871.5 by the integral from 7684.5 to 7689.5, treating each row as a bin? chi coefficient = 0.43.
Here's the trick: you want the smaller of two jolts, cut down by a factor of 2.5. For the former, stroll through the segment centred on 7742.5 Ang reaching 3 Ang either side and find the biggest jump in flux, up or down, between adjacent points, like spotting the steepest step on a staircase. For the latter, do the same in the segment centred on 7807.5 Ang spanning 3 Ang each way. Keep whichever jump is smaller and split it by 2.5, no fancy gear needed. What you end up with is 0.080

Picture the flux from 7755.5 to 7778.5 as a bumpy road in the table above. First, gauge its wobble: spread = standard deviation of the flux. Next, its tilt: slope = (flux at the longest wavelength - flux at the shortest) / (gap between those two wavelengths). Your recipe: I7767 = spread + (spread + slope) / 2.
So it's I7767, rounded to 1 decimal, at 1.1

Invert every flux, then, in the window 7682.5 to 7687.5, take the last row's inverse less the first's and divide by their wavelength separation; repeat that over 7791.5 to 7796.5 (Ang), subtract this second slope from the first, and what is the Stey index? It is 0.0003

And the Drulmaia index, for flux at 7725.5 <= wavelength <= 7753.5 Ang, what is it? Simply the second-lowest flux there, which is 23.81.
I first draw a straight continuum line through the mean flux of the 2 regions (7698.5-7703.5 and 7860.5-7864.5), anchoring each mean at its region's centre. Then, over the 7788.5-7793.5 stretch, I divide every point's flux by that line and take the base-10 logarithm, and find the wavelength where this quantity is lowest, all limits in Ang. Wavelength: 7793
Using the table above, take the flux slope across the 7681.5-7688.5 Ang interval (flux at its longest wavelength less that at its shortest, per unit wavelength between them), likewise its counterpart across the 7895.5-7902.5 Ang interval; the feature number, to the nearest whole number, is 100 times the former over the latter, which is -164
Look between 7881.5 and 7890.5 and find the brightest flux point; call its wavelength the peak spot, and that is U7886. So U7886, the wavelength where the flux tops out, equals 7884 Ang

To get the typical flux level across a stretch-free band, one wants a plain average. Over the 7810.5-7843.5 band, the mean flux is 24.1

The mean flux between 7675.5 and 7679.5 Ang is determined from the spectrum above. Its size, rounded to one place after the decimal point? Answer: 25.2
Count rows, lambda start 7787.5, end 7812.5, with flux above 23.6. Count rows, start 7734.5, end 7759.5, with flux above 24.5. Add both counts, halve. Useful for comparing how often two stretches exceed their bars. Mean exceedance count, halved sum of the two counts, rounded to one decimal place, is 20.5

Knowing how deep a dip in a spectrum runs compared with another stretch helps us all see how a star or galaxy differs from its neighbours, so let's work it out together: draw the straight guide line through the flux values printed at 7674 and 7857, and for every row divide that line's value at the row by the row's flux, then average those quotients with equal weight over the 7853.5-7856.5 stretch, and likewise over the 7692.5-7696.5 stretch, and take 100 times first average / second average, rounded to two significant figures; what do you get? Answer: 90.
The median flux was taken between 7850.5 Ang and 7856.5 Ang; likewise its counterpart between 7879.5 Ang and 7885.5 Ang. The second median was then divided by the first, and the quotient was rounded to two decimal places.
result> 0.92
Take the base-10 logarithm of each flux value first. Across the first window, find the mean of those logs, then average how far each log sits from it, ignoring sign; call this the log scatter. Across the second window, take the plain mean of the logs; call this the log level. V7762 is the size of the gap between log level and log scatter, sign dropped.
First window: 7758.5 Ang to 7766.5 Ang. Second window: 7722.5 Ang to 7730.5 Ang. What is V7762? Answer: 1.378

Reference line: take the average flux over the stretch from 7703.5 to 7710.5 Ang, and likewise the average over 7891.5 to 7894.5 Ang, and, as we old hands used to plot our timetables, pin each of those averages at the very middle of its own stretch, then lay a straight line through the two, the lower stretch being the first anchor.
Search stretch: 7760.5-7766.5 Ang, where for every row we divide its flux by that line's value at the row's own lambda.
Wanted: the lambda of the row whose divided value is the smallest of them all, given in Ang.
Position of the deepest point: 7766 Ang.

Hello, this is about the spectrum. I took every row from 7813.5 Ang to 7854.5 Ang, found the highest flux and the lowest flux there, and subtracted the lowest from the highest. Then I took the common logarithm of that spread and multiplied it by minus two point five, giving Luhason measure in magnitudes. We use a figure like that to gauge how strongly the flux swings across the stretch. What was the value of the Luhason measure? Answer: -0.9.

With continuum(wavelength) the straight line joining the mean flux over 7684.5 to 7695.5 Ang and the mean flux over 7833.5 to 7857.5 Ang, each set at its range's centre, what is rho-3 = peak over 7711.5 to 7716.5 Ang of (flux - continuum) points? 2.4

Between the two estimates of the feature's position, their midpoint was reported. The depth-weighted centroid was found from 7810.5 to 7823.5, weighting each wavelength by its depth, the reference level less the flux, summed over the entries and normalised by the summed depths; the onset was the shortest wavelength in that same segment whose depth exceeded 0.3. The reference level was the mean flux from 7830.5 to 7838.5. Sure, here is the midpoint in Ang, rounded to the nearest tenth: 7815.2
